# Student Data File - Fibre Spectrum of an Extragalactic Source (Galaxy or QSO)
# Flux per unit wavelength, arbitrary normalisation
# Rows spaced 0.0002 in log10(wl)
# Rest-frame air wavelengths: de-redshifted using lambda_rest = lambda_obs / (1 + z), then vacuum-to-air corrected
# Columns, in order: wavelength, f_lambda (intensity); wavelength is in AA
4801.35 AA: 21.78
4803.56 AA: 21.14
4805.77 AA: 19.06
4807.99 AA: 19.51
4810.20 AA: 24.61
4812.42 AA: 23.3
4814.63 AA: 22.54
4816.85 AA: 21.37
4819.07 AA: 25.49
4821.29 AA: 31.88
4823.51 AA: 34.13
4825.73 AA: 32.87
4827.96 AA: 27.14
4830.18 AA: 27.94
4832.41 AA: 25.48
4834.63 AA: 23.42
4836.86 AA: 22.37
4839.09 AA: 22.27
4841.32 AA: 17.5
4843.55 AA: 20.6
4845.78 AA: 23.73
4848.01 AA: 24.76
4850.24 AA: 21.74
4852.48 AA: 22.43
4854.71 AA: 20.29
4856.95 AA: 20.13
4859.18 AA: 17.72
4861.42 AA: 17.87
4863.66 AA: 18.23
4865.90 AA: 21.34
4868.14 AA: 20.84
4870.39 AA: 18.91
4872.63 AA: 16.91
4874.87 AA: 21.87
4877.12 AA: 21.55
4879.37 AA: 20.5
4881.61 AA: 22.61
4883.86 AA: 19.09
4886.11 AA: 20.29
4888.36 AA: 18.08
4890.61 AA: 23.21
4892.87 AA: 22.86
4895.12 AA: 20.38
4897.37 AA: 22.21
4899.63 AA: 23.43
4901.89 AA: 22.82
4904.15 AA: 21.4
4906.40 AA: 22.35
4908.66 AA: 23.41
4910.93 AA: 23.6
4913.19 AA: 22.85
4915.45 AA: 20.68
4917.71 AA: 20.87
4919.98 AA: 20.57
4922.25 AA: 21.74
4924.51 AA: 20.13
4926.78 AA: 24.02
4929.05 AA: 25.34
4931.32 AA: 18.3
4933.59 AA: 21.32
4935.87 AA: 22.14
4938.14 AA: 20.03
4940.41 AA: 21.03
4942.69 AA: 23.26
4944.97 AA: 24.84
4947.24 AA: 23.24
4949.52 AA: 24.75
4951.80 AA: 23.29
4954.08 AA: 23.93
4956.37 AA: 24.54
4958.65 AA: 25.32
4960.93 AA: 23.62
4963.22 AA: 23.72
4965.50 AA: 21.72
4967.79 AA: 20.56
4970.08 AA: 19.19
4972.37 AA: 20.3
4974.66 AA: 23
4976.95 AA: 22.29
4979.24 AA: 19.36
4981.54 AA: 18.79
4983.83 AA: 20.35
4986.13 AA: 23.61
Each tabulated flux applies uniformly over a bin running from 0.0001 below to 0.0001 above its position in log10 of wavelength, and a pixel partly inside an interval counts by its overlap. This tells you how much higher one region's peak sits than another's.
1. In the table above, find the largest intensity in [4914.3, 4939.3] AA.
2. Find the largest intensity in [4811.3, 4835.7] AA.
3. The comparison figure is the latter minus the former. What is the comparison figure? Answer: 9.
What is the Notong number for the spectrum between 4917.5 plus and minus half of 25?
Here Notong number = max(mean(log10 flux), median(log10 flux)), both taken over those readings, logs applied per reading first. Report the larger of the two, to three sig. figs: 1.35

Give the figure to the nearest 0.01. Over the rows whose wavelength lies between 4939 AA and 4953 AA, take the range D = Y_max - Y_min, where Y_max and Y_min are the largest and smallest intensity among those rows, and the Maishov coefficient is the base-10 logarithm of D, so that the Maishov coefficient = 0.58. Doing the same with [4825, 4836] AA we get 0.98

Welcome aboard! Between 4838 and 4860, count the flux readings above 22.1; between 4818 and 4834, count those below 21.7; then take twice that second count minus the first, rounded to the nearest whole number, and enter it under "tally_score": -4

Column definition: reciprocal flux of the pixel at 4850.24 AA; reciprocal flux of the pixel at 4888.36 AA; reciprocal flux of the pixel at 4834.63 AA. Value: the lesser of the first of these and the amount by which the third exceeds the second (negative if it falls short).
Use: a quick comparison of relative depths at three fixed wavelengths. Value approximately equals -0.013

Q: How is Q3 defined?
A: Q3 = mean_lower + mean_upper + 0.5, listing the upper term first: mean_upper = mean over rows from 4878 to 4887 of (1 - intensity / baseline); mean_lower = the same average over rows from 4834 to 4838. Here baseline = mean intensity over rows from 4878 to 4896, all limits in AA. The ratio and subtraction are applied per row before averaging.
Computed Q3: 0.42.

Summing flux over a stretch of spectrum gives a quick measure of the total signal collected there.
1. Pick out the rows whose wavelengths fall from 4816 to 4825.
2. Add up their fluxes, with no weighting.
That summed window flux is 113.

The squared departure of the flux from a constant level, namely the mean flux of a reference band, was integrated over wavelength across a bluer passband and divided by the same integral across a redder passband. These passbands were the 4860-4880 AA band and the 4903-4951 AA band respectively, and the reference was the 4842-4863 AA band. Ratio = 0.4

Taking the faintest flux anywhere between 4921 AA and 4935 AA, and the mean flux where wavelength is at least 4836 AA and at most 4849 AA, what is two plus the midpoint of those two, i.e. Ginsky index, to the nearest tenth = 22.1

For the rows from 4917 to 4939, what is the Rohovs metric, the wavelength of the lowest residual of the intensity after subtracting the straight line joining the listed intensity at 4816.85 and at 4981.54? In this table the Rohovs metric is 4931.32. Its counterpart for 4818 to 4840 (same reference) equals 4839.09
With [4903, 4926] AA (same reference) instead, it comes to 4924.51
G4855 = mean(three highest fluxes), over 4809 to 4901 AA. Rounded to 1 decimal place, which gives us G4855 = 33.0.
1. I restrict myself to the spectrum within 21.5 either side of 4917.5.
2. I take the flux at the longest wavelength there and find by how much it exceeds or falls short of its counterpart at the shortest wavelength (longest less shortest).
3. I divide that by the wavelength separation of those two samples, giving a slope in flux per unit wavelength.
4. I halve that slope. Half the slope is -0.027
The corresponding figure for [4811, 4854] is -0.011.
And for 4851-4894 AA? 0.005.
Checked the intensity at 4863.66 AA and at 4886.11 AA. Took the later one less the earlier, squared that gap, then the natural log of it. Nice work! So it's 1.4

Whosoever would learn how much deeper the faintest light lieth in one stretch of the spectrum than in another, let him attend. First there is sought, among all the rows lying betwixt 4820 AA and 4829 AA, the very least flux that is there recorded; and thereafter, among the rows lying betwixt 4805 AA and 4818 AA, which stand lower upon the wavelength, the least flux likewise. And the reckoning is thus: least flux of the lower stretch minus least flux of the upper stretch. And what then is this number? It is -8.1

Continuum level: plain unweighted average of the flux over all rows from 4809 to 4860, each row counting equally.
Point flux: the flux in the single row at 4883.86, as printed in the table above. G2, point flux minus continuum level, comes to -5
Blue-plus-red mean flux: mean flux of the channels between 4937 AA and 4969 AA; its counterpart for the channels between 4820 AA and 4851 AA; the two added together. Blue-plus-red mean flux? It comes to 49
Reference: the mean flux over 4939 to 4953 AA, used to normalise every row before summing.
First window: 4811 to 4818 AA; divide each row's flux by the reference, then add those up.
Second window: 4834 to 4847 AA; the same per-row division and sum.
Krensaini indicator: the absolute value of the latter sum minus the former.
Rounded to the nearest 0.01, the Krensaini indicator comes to 2.68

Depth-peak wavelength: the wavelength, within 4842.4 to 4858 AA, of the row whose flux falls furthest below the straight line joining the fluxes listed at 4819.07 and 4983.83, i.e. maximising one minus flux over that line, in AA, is 4856.95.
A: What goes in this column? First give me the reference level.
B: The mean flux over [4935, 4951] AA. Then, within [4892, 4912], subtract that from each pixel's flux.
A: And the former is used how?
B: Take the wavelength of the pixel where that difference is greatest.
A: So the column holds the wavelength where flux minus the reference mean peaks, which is 4910.93 AA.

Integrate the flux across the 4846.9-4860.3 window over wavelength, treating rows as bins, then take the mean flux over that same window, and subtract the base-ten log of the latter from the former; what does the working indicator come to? 283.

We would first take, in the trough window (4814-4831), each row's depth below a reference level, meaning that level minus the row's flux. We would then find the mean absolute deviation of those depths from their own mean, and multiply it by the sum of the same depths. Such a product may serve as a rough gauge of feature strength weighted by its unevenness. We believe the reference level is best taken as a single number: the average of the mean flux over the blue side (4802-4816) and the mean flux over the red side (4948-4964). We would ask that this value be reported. -151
